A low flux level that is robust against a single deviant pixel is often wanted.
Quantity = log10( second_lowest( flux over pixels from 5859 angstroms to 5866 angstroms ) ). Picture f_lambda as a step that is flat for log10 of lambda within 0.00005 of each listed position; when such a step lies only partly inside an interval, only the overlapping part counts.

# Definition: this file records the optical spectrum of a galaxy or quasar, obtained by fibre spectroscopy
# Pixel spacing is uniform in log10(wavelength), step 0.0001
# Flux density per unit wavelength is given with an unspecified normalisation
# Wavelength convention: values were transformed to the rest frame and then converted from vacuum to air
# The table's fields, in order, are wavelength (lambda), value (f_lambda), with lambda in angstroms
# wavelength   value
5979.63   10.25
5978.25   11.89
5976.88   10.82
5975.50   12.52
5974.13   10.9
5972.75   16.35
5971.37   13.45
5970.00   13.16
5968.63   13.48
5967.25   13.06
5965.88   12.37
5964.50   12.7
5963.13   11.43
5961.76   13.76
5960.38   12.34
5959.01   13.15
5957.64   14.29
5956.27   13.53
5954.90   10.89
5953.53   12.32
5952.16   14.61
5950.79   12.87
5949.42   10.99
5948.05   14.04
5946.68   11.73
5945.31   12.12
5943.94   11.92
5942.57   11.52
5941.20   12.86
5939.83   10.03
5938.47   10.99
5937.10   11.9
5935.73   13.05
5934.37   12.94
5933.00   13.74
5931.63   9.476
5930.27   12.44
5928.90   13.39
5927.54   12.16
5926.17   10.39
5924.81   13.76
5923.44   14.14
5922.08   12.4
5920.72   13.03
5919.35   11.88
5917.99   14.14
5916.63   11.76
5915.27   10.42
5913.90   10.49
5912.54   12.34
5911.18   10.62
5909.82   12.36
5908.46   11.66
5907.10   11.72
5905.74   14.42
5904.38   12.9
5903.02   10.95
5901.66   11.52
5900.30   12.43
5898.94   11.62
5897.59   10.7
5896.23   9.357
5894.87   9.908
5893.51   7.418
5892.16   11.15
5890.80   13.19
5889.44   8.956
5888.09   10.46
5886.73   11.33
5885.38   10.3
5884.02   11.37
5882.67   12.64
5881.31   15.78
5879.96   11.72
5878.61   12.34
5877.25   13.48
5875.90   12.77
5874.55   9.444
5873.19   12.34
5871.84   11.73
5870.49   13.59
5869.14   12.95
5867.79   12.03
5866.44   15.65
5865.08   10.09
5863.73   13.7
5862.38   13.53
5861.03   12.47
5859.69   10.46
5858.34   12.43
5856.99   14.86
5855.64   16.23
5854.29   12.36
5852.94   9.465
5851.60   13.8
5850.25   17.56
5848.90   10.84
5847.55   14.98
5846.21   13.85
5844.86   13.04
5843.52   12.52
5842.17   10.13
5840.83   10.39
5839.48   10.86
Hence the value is 1.020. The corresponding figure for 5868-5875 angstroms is 1.069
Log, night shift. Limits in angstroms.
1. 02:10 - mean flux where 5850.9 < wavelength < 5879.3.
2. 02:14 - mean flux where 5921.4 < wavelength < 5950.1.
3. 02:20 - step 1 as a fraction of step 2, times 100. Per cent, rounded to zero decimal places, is 104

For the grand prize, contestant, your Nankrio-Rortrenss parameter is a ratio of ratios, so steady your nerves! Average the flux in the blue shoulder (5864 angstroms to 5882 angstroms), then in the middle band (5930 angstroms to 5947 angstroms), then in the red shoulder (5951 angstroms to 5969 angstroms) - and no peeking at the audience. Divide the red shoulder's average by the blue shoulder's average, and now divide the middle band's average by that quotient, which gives 11.6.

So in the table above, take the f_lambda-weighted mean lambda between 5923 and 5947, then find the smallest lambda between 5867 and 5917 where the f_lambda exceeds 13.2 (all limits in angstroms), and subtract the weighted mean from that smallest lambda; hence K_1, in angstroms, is -64.3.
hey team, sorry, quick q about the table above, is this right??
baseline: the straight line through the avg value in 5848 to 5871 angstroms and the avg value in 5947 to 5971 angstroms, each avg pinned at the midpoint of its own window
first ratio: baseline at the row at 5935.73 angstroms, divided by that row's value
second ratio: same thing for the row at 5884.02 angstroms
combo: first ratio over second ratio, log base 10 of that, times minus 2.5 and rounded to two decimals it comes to 0.16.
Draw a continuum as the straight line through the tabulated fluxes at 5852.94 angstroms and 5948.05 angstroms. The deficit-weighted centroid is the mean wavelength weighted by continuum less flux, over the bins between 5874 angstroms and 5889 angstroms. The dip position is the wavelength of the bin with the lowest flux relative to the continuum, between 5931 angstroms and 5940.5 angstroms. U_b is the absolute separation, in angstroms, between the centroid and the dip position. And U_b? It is 52.3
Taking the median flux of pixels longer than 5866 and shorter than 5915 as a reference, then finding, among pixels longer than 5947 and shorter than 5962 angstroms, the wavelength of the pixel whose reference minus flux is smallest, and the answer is 5952.16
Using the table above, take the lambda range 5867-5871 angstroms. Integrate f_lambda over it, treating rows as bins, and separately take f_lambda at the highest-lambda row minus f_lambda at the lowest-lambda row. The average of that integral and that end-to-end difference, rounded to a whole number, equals 27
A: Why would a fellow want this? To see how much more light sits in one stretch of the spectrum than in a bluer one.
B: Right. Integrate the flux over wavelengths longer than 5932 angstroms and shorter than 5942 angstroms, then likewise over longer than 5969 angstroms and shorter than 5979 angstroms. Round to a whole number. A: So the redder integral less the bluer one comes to 6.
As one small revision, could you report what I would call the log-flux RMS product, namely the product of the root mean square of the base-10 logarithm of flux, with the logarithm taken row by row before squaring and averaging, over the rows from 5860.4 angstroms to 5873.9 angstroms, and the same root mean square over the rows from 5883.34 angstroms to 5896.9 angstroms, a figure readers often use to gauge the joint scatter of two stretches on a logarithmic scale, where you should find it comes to 1.12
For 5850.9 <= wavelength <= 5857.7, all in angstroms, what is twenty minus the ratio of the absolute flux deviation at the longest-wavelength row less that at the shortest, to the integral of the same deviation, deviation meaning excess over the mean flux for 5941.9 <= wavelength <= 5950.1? 19.9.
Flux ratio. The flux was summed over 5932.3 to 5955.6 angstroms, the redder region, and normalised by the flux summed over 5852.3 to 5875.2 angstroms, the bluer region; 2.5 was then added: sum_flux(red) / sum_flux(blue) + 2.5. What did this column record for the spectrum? 3.48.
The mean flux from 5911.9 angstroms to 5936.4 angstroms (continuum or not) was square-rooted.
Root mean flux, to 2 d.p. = 3.51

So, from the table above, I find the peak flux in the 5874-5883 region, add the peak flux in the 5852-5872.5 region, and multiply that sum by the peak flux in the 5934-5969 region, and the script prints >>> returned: 468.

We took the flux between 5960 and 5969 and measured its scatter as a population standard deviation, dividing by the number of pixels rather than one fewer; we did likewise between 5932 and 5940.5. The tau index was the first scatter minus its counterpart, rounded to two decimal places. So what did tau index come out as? -0.55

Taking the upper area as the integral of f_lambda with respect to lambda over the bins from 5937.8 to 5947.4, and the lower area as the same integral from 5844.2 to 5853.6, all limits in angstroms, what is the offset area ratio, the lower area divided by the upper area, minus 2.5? -1.37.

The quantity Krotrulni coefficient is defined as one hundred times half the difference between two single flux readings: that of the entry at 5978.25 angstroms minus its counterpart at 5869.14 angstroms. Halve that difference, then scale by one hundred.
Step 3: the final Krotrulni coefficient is -53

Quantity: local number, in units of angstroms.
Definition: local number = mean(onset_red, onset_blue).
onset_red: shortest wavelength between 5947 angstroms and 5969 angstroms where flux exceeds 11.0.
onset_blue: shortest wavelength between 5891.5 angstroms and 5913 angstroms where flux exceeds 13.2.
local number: 5926.9 angstroms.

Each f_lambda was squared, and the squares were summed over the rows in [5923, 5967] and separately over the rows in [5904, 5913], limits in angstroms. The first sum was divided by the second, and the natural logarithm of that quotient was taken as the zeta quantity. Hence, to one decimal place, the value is 1.5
